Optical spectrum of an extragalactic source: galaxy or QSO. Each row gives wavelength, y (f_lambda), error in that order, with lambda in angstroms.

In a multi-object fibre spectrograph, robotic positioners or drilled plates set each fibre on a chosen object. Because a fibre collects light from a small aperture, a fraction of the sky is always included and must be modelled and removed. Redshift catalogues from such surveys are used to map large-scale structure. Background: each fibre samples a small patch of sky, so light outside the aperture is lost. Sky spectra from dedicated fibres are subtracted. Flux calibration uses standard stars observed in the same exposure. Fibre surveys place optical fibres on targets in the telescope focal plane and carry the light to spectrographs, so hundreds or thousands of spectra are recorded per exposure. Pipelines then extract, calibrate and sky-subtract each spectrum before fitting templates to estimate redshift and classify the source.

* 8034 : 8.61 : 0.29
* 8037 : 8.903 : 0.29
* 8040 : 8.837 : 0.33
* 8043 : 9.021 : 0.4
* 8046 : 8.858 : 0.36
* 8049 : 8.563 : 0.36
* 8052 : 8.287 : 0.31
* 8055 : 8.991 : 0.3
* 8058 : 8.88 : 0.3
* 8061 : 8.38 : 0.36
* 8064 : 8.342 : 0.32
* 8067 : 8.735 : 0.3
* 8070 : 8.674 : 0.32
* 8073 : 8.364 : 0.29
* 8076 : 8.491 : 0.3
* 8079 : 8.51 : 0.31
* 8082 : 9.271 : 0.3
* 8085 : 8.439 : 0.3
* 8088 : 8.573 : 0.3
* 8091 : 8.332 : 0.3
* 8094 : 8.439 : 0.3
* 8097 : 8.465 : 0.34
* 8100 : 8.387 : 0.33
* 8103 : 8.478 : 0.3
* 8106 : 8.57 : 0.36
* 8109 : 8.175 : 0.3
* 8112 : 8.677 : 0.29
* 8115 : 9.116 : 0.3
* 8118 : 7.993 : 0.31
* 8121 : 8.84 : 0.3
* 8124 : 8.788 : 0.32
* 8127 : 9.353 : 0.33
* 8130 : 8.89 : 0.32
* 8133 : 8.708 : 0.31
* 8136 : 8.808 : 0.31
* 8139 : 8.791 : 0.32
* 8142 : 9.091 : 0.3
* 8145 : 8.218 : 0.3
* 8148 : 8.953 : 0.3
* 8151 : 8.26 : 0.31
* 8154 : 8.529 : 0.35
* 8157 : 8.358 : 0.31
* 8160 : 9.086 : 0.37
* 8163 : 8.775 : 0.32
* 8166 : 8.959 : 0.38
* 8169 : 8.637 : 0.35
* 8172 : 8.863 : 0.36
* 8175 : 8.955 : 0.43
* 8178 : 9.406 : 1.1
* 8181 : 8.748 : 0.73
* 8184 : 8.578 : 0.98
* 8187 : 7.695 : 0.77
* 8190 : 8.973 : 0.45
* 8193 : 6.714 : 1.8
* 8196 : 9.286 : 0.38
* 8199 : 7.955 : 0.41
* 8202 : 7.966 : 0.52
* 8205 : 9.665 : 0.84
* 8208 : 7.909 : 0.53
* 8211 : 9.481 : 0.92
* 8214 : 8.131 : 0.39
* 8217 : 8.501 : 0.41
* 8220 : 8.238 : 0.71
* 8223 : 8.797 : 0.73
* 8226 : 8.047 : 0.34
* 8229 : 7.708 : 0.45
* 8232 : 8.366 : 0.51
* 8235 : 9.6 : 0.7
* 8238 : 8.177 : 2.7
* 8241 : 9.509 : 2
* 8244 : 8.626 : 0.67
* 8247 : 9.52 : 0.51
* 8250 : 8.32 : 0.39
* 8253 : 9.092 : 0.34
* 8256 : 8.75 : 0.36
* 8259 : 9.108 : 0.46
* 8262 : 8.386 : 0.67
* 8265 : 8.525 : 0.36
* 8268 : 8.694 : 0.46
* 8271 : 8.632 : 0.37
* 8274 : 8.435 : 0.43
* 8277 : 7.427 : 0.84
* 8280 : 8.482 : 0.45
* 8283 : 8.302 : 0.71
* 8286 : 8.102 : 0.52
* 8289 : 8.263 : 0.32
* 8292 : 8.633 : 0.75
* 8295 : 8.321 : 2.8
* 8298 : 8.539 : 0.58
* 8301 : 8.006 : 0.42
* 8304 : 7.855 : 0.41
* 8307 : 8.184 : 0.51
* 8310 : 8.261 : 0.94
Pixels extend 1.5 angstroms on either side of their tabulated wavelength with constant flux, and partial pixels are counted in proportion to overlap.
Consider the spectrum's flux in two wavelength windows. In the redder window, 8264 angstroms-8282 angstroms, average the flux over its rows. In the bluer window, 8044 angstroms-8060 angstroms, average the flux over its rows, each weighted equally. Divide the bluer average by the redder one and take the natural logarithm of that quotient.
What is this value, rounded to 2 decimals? 0.04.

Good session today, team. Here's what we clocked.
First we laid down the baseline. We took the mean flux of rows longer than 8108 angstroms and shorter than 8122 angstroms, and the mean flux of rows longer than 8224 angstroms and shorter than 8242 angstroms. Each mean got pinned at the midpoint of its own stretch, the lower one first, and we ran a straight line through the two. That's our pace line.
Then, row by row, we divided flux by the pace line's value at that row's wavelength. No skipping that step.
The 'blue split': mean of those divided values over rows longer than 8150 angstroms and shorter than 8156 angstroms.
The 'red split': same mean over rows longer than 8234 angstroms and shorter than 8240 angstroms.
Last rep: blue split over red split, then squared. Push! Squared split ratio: 0.89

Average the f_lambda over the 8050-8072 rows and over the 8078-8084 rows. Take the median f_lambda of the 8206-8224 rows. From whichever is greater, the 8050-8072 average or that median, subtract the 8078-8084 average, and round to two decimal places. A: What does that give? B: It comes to -0.28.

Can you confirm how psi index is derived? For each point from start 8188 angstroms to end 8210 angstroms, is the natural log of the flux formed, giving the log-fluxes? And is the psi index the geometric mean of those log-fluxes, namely 2.11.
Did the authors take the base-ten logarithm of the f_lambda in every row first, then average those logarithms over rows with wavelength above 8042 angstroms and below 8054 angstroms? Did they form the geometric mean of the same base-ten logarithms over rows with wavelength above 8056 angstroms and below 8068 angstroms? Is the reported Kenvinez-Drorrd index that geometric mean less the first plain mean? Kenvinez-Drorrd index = -0.005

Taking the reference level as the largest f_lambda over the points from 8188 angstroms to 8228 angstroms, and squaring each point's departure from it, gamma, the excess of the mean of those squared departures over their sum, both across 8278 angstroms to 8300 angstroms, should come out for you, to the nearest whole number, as -10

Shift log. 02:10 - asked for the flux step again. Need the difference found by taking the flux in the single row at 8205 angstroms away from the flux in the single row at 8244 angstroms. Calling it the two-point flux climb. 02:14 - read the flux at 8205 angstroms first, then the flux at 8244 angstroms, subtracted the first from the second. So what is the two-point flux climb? -1.0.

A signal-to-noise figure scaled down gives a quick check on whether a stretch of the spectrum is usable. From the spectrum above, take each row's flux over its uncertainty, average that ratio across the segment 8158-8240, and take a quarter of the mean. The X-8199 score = 4.1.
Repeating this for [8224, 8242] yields 3.3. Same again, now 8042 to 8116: 6.8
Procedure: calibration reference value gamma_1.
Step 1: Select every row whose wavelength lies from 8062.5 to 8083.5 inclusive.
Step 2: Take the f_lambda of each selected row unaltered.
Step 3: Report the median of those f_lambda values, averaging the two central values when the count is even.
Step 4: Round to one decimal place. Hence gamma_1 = 8.5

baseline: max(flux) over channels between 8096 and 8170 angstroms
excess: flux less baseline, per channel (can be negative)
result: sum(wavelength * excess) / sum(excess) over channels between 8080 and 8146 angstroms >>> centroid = 8111.4 angstroms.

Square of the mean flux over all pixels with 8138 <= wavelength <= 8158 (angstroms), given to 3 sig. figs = 74.0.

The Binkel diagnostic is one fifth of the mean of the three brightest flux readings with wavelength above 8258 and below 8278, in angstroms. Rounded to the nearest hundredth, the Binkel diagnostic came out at 1.76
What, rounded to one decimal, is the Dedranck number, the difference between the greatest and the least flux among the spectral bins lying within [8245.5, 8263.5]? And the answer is 1.2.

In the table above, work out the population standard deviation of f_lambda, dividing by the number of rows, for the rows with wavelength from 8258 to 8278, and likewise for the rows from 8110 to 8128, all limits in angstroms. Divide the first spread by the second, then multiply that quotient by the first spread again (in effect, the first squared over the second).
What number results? 0.53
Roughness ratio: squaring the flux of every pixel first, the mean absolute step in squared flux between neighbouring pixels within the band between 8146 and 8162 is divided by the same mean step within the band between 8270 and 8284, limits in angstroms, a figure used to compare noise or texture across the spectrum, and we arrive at 0.82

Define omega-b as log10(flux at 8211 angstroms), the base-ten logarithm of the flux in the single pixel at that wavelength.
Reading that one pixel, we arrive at 0.98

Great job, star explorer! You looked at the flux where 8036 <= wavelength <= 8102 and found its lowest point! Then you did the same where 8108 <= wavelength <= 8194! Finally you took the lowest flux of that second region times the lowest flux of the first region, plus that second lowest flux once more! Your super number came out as 62.4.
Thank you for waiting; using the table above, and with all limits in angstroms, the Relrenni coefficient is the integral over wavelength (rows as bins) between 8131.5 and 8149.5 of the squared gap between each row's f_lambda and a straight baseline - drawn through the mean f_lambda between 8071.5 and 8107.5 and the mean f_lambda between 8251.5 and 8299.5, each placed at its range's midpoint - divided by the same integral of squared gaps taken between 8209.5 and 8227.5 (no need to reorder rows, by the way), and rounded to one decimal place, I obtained 0.6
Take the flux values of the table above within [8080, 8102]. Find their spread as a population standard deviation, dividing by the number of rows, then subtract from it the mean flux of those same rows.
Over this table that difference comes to -8.26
